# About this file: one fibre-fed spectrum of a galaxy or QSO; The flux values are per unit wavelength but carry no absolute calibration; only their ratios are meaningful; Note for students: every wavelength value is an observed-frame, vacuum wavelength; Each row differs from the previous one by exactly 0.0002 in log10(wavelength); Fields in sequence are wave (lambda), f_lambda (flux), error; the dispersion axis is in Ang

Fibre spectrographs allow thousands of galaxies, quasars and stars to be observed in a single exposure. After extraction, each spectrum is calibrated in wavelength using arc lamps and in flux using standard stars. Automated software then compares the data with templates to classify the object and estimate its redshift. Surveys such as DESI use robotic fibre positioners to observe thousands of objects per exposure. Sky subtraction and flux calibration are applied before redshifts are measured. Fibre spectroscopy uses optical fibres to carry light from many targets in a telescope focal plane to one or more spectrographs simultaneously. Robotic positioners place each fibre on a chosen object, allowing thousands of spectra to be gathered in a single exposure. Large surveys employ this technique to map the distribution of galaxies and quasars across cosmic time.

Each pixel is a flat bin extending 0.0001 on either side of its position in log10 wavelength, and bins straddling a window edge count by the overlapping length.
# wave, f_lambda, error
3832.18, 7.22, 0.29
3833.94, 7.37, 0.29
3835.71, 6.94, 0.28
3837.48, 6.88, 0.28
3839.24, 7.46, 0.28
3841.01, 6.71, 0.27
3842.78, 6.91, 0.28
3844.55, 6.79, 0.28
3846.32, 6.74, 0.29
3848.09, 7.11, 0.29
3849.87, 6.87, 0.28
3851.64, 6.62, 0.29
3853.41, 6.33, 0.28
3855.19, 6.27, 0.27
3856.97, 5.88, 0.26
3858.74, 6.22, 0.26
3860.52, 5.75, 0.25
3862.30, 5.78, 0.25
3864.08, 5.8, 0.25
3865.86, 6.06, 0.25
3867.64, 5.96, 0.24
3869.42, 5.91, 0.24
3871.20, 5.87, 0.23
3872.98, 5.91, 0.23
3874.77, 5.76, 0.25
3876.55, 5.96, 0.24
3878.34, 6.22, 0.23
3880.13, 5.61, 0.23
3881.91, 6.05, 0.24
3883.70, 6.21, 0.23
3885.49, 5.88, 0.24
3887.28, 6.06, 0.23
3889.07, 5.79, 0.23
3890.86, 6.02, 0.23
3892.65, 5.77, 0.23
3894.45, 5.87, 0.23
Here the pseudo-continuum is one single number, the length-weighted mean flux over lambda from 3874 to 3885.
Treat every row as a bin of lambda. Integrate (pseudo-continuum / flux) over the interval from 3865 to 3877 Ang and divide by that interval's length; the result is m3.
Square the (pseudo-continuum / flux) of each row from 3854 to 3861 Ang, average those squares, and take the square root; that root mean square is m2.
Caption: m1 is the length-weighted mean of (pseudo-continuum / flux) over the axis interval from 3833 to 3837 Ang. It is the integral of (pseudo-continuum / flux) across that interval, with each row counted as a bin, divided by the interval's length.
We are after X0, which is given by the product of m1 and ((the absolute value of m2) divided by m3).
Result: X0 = 0.82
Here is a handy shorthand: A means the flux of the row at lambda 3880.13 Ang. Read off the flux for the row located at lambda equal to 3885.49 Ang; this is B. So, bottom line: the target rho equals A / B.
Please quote 0.95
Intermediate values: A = 5.61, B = 5.88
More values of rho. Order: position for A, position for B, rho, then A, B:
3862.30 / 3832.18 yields 0.80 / 5.78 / 7.22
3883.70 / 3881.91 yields 1.03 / 6.21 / 6.05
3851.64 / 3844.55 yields 0.97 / 6.62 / 6.79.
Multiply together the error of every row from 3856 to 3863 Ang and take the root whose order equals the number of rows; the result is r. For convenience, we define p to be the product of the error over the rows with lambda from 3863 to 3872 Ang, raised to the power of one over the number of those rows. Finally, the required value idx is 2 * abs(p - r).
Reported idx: 0.026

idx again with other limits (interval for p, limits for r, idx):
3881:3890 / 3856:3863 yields 0.042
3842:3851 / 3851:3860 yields 0.024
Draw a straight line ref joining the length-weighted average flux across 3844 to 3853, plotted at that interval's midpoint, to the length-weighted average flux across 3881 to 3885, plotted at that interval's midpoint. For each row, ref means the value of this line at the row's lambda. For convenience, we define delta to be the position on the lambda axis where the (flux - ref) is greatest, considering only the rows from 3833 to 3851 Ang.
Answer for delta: 3839.24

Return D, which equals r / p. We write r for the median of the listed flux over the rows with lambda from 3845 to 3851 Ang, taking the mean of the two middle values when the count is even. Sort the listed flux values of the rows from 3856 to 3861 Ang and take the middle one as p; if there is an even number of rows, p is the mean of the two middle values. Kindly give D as 1.17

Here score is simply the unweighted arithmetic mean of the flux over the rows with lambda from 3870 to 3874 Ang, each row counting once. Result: 5.89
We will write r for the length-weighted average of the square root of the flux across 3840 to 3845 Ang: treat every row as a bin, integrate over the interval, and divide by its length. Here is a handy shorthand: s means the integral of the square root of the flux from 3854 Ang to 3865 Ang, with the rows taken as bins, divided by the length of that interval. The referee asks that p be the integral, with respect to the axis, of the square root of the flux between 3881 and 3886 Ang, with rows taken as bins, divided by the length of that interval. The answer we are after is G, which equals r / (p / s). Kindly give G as 2.59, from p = 2.46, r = 2.61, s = 2.439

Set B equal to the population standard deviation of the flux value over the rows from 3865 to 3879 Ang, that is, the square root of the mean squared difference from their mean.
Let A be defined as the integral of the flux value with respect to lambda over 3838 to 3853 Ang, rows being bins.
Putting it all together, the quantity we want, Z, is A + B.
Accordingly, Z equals 103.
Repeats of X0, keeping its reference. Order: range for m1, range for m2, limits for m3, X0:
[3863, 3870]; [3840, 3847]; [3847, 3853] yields 1.01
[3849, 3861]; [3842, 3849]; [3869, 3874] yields 0.81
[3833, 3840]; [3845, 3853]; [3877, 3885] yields 0.73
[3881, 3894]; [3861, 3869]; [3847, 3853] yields 1.16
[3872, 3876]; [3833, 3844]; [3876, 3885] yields 0.87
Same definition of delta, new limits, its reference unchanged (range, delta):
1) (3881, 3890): 3883.70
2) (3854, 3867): 3858.74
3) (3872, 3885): 3883.70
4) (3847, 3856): 3848.09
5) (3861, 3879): 3878.34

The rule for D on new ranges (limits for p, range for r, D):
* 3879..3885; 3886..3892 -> 1.00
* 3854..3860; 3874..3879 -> 0.96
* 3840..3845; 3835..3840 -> 1.02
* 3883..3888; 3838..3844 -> 1.14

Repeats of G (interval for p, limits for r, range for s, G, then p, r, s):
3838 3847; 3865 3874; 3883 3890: 2.26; 2.63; 2.44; 2.445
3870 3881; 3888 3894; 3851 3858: 2.50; 2.43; 2.42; 2.502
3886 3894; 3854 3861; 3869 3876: 2.45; 2.43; 2.46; 2.423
